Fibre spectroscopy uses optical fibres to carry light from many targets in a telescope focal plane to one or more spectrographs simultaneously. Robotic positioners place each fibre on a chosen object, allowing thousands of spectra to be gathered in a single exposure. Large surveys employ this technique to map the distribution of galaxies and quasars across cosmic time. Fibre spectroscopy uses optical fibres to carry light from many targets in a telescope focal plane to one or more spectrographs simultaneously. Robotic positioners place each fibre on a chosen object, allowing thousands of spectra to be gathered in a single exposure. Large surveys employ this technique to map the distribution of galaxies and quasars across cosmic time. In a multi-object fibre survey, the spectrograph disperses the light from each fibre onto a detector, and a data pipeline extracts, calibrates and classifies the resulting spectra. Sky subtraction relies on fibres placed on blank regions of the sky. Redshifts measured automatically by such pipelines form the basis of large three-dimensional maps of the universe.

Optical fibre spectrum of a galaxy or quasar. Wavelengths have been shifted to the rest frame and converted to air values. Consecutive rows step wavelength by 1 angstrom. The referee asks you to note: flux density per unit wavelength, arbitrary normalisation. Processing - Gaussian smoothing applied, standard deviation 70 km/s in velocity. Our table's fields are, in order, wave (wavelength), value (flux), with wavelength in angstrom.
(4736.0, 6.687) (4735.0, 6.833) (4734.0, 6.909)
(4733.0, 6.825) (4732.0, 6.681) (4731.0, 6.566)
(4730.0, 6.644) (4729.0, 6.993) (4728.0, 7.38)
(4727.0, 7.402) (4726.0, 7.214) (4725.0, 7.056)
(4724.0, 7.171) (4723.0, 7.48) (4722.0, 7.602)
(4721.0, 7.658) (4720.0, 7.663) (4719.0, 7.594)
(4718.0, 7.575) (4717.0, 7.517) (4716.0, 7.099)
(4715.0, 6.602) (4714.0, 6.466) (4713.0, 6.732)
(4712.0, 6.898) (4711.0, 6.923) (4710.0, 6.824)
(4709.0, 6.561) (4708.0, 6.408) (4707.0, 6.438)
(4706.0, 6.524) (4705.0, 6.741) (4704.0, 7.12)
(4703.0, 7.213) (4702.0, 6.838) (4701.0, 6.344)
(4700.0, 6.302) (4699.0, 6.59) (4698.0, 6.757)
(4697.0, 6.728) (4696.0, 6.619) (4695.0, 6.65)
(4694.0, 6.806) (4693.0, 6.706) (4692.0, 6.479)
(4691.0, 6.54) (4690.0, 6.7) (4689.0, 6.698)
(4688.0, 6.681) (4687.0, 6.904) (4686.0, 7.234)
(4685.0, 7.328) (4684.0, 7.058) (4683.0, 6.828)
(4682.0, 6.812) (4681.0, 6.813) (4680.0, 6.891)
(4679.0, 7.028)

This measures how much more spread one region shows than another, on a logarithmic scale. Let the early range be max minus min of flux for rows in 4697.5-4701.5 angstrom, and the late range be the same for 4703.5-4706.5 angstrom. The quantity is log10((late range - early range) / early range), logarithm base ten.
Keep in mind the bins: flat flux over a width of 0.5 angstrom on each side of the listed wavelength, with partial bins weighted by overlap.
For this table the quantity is -0.5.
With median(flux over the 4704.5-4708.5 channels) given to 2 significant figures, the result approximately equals 6.5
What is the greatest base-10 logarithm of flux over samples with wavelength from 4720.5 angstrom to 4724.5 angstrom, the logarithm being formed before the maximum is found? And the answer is 0.884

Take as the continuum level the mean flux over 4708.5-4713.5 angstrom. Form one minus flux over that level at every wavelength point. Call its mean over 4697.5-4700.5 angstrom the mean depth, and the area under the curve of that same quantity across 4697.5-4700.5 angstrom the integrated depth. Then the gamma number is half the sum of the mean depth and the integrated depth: 0.07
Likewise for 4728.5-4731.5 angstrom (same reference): 0.02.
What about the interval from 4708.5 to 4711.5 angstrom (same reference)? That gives 0.01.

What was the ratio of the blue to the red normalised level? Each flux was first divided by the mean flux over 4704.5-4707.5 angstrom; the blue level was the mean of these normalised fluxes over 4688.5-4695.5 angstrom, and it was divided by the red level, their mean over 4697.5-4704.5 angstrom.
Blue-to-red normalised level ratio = 0.99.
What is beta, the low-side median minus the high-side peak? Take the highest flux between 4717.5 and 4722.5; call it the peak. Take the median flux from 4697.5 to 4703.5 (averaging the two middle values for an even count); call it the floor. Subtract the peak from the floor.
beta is -1.0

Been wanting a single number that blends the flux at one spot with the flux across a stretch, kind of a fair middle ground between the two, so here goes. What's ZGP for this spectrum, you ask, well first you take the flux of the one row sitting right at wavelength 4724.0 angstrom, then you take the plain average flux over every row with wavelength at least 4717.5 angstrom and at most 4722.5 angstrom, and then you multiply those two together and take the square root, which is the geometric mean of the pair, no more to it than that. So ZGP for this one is 7.39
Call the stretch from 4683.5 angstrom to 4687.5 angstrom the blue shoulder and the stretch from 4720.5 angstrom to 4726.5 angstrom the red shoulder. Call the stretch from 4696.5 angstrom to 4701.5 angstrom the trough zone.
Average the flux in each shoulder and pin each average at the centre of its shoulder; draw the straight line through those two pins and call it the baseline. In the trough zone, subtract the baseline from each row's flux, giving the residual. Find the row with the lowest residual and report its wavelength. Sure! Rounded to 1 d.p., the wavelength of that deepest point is 4700.0 angstrom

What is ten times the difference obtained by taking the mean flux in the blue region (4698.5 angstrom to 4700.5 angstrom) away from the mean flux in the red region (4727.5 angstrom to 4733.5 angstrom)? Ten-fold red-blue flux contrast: 4.0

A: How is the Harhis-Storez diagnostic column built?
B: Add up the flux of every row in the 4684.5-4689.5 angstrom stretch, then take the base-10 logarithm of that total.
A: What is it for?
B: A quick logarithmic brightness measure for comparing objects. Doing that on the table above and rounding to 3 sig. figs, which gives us 1.54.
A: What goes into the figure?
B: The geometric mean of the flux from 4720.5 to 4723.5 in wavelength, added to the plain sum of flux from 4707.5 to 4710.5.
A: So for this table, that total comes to 27.4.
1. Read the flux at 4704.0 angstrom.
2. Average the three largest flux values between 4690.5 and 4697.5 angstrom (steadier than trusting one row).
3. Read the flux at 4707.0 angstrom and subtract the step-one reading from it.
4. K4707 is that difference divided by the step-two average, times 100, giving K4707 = -10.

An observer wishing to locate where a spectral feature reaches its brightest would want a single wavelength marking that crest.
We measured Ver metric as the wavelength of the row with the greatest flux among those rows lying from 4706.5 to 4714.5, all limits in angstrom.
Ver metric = 4711.0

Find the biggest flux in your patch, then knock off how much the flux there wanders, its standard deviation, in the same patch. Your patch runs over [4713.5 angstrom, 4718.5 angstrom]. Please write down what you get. 7.1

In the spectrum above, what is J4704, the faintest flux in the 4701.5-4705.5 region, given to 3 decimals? 6.741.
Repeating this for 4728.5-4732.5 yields 6.566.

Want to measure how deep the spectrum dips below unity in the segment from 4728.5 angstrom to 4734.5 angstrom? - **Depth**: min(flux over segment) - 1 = 5.6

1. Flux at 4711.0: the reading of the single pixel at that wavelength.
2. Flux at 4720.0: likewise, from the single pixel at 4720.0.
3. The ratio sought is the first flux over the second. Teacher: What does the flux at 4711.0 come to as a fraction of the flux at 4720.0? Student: 0.90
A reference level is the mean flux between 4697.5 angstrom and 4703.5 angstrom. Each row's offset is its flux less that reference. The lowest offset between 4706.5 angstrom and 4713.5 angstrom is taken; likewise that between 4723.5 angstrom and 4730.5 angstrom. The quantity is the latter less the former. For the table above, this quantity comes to 0.24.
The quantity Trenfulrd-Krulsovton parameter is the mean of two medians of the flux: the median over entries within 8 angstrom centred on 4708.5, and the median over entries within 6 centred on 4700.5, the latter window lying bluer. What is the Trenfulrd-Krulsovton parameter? 6.7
